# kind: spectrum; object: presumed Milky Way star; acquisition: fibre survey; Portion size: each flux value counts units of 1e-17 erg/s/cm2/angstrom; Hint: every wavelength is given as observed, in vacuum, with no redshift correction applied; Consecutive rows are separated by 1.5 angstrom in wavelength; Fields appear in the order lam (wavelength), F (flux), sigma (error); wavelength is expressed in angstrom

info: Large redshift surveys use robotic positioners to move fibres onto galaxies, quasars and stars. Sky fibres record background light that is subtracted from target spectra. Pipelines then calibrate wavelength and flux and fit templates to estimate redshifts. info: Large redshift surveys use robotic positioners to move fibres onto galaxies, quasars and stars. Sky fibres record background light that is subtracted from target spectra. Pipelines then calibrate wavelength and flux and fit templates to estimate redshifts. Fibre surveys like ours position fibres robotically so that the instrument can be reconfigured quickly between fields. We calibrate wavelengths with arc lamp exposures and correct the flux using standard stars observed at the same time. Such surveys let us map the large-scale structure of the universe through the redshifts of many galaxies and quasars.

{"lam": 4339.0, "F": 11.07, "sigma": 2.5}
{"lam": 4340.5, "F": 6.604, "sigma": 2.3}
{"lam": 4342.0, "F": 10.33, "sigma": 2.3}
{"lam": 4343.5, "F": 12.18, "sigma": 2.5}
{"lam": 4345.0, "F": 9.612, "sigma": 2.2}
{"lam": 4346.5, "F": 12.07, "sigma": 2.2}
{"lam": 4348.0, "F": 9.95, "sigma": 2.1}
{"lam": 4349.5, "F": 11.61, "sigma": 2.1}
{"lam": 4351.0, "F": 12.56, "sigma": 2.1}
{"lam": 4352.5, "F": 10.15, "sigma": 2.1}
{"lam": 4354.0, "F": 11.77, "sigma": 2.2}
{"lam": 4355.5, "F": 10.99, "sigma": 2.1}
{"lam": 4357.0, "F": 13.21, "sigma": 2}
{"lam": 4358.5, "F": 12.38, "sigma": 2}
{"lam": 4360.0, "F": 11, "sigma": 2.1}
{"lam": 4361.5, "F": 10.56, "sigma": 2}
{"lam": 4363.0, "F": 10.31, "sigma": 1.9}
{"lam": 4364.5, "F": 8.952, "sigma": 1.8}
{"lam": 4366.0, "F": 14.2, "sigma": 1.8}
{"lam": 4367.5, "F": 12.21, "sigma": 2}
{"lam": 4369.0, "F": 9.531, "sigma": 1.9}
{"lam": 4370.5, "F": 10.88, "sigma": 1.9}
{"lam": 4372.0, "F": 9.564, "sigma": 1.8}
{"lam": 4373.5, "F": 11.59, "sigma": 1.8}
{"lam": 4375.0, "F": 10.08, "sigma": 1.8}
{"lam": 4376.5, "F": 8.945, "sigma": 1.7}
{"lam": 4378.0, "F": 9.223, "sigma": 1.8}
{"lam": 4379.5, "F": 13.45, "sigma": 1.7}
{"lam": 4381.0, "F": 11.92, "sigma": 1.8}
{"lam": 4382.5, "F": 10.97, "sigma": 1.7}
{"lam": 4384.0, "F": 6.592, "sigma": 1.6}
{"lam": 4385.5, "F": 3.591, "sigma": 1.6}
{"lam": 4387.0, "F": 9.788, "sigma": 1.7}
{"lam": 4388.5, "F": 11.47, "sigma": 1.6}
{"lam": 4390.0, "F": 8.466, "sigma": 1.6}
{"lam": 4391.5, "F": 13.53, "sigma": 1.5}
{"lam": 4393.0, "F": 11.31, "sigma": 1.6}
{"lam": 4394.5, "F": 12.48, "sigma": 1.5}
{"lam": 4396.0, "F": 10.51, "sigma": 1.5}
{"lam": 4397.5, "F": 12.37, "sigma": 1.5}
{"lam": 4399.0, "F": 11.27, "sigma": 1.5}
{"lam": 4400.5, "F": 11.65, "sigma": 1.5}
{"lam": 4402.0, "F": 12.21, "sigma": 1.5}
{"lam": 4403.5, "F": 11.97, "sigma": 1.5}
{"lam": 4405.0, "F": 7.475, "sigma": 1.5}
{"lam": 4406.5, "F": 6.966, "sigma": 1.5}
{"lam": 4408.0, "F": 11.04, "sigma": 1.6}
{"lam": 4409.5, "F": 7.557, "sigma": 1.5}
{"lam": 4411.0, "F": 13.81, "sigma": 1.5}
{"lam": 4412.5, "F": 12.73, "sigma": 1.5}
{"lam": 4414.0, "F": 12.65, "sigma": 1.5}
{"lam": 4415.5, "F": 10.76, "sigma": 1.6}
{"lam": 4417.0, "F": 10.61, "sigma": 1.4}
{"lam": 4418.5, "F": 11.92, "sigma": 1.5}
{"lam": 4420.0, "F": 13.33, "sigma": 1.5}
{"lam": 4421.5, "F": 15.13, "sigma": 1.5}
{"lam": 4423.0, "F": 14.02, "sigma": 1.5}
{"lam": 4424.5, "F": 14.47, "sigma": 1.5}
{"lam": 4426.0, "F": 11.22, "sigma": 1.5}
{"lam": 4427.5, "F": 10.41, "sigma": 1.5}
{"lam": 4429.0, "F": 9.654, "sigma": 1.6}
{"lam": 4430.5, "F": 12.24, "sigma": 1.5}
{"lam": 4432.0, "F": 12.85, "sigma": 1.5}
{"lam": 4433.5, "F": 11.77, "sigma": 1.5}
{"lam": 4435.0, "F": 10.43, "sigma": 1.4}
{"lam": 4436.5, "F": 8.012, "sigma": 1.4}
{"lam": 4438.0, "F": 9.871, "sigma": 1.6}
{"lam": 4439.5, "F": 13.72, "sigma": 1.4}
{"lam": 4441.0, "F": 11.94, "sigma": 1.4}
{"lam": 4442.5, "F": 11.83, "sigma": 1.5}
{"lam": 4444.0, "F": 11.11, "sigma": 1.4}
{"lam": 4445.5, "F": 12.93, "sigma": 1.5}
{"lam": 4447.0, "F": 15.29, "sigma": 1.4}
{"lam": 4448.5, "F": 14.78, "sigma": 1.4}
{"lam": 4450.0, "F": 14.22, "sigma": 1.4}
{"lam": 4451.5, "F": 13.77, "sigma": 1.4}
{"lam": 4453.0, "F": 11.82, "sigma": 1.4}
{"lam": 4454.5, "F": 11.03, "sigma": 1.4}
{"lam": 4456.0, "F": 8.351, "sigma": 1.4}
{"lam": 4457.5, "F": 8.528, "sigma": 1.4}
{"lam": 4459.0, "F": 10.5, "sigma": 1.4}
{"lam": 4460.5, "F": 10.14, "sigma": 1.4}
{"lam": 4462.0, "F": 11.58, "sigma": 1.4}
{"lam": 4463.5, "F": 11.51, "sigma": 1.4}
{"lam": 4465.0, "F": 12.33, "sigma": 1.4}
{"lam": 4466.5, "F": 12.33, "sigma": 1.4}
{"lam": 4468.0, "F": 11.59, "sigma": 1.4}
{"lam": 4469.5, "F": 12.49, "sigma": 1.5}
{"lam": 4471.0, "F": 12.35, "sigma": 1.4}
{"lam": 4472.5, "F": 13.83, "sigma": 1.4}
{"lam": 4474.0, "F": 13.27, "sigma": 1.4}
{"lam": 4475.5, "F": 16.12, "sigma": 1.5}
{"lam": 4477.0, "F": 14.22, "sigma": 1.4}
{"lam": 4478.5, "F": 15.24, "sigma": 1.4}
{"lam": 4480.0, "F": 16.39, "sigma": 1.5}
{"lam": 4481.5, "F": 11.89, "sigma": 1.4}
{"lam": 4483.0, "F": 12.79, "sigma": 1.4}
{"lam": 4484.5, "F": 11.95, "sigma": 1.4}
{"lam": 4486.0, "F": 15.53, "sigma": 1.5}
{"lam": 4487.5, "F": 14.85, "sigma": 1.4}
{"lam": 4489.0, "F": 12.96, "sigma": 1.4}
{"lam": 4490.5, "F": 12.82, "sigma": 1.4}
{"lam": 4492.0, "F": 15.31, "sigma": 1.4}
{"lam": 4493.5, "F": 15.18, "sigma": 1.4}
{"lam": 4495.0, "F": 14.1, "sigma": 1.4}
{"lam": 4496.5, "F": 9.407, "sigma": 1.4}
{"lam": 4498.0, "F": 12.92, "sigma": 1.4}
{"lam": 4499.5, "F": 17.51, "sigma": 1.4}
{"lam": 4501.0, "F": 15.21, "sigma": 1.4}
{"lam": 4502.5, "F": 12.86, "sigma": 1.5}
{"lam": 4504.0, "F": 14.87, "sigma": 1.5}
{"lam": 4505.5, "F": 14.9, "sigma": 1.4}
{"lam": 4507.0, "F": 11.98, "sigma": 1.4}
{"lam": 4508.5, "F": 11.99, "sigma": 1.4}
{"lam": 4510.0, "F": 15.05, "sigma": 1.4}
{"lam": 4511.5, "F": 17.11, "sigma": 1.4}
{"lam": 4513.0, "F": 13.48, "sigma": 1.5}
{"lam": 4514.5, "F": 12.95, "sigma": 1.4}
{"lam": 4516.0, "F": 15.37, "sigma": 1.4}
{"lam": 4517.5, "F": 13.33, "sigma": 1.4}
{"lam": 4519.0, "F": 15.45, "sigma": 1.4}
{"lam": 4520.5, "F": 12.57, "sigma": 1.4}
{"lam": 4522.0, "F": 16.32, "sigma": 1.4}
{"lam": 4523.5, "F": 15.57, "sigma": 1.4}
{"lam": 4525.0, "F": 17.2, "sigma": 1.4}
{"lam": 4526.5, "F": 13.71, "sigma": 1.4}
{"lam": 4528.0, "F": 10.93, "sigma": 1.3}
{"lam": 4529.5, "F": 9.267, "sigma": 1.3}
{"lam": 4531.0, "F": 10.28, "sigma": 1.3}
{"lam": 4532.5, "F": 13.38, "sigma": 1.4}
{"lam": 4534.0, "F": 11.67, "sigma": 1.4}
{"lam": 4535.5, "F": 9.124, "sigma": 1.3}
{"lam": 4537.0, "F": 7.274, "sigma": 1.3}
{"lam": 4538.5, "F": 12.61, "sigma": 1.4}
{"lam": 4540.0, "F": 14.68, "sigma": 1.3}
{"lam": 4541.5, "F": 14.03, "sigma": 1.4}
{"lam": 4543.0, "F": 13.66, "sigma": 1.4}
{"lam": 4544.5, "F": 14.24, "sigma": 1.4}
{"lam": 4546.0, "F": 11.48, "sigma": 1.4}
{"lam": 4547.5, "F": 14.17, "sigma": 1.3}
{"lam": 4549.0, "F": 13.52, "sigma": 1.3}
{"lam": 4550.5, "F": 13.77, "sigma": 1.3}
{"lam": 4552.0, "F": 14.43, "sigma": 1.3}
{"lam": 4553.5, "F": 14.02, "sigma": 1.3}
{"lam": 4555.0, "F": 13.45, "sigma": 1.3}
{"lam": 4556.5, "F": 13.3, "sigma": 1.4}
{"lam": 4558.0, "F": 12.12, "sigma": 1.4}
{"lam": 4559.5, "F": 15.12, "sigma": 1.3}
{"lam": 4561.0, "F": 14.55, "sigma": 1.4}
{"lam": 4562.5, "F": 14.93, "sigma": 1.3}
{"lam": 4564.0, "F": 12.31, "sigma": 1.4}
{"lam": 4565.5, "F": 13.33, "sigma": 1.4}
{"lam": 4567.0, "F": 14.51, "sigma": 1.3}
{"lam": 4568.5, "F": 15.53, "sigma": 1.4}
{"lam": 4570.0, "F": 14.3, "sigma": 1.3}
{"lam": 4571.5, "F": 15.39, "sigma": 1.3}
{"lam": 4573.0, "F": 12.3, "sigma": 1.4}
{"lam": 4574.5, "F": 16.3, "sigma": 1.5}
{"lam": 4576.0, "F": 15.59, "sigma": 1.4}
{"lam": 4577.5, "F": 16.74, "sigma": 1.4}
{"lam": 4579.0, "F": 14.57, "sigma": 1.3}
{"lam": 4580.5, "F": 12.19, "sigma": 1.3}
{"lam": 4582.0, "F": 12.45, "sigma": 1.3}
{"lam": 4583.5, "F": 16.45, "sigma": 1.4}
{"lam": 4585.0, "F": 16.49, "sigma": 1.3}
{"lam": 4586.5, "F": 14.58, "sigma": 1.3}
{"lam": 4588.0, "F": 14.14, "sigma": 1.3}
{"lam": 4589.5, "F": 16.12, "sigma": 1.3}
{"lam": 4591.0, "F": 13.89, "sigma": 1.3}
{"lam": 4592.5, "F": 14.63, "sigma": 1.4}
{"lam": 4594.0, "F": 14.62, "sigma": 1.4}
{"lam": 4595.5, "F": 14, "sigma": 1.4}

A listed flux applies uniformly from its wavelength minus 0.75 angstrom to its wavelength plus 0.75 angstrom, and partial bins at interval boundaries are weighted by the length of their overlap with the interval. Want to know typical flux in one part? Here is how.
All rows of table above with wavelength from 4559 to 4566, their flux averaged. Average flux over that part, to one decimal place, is 14.0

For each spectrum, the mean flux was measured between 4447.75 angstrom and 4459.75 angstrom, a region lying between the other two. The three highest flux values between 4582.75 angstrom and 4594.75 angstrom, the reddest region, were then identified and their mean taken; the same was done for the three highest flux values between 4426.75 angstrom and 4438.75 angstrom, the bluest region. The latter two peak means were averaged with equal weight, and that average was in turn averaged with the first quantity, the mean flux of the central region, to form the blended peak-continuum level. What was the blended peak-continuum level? 13.0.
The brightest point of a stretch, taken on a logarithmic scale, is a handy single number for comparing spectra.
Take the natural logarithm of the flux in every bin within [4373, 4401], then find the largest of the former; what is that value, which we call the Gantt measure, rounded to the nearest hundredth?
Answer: 2.60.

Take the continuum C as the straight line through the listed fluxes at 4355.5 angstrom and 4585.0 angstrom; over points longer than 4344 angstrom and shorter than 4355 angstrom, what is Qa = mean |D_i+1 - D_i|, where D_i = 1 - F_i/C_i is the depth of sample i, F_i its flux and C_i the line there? 0.17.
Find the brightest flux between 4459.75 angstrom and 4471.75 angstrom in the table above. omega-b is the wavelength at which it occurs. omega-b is 4469.5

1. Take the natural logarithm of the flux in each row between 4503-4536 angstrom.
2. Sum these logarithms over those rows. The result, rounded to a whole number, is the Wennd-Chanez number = 57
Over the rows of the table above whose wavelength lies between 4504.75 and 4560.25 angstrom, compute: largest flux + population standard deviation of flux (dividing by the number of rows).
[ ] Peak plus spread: 19.3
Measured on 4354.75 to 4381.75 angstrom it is 15.7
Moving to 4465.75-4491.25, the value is 17.9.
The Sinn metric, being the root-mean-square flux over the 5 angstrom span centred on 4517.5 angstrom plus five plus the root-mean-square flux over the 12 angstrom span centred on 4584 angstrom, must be 34.5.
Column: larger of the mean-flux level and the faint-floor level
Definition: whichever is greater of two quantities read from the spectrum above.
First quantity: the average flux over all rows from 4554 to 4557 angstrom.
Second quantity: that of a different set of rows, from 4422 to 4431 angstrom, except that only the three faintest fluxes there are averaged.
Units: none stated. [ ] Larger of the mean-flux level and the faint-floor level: 13.4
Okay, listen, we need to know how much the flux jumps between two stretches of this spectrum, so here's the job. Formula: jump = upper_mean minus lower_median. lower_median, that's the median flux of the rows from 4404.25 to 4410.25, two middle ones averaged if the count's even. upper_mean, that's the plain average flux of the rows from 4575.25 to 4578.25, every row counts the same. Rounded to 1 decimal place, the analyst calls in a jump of 8.6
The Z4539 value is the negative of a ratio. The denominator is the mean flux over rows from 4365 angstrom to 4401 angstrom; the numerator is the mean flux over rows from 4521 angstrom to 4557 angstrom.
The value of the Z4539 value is -1.22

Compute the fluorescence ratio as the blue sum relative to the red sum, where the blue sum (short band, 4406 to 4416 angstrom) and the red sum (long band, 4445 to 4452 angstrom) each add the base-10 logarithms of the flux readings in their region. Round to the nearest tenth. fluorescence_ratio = 1.2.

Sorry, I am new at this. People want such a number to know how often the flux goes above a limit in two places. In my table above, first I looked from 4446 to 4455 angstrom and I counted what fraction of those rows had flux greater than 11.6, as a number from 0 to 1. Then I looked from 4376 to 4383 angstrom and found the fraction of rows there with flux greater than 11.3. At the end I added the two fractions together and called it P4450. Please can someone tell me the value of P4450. 1.23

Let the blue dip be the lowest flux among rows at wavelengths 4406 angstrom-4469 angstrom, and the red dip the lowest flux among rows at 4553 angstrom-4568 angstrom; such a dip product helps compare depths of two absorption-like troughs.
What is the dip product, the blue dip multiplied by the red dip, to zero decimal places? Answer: 84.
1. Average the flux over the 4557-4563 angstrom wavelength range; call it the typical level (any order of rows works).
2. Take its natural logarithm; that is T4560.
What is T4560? 2.65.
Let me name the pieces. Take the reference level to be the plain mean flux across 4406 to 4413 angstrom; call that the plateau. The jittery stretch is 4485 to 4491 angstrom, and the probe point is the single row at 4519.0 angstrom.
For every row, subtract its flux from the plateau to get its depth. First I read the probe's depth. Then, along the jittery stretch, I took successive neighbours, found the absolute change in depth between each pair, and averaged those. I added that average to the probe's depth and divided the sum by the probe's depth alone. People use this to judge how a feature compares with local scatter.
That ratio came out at 0.82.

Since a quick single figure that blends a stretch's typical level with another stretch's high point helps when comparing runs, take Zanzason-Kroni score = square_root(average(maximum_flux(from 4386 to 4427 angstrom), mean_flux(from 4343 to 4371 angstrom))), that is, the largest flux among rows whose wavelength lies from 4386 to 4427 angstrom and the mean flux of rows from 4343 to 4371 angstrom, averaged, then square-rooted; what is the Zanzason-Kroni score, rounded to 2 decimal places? 3.63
